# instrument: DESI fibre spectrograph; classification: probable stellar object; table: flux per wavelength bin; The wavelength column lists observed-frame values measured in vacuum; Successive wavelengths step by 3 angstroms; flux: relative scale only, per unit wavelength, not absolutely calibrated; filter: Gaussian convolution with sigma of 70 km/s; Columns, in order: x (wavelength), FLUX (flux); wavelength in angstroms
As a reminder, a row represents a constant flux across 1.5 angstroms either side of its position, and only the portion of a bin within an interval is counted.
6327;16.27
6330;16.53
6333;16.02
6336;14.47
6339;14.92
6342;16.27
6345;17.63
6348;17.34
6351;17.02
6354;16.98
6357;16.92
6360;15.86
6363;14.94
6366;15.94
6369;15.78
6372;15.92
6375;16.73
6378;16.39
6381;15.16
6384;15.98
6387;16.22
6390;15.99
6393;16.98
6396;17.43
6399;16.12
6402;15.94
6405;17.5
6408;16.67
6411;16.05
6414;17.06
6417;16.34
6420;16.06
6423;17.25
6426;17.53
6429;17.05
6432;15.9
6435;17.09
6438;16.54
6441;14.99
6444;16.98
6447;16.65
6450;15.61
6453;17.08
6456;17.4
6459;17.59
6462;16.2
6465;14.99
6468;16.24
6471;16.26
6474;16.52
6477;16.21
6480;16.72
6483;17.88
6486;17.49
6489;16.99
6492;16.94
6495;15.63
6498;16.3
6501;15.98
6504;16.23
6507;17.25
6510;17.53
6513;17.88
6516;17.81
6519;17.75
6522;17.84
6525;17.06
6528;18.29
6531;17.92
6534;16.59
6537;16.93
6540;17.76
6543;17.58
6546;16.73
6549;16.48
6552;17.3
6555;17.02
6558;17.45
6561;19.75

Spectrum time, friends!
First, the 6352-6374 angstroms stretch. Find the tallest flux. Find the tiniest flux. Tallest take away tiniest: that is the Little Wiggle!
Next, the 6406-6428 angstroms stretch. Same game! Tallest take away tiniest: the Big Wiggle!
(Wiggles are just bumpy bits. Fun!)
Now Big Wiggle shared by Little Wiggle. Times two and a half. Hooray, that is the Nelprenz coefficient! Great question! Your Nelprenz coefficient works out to 1.8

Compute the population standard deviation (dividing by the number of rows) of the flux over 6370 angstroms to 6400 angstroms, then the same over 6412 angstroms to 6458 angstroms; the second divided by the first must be 1.17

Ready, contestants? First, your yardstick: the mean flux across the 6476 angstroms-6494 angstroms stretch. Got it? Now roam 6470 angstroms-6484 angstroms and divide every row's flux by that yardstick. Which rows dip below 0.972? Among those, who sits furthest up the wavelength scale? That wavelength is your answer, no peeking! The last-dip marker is 6477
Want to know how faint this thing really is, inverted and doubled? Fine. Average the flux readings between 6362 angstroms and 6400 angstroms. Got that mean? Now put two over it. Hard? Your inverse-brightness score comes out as 0.124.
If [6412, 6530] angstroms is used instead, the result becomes 0.119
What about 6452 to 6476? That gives 0.121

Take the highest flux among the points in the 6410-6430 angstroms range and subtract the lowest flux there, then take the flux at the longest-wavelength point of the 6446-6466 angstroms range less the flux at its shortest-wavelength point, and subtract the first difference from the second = -3.1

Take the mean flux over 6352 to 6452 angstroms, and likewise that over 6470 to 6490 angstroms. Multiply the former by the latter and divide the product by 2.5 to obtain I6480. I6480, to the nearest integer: 111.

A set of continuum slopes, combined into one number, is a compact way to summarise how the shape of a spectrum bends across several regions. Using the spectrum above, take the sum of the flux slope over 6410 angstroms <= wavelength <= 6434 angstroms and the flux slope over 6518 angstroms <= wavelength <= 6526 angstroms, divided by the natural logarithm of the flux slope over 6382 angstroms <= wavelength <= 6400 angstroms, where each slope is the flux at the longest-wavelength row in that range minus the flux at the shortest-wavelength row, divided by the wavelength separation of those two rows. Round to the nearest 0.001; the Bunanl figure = 0.026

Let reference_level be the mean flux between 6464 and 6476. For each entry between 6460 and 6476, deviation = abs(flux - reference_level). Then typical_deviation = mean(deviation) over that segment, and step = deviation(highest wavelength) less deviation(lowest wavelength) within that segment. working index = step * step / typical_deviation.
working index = 0.23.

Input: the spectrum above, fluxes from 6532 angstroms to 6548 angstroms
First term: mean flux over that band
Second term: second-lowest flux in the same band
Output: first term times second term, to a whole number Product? 286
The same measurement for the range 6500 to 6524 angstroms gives 281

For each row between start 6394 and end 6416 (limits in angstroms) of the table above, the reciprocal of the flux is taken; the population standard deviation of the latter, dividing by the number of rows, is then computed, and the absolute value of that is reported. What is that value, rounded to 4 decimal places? 0.0022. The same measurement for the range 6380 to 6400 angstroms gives 0.0026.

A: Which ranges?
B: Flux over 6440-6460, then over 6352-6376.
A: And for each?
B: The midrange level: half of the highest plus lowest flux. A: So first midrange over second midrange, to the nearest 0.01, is 1.02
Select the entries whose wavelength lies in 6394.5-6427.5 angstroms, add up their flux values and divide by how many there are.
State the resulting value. 16.7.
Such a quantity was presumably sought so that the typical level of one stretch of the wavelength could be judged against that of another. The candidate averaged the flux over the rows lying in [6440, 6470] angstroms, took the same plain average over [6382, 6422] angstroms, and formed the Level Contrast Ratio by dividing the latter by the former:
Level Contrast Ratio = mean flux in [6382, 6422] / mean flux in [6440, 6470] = 1.01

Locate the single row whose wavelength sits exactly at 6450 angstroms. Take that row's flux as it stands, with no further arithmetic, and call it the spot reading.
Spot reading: 15.61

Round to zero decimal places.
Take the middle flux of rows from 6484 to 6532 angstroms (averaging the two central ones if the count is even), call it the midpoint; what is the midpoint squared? 302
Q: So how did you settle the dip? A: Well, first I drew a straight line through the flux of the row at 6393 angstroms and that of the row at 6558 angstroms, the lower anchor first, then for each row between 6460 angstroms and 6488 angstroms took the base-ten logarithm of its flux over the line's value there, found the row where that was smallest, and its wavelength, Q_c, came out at 6465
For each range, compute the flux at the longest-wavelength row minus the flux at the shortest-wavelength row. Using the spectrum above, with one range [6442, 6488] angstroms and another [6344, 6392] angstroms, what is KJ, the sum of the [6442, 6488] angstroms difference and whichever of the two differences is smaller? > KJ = -1.1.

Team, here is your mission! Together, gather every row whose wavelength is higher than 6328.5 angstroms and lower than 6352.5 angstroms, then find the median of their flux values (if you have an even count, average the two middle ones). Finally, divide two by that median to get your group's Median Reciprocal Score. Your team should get 0.122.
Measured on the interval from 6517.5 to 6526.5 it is 0.113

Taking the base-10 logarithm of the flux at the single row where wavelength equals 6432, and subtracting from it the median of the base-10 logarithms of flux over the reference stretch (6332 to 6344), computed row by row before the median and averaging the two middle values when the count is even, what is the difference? 0.012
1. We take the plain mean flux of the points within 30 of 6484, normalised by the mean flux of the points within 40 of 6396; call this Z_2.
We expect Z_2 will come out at 1.019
